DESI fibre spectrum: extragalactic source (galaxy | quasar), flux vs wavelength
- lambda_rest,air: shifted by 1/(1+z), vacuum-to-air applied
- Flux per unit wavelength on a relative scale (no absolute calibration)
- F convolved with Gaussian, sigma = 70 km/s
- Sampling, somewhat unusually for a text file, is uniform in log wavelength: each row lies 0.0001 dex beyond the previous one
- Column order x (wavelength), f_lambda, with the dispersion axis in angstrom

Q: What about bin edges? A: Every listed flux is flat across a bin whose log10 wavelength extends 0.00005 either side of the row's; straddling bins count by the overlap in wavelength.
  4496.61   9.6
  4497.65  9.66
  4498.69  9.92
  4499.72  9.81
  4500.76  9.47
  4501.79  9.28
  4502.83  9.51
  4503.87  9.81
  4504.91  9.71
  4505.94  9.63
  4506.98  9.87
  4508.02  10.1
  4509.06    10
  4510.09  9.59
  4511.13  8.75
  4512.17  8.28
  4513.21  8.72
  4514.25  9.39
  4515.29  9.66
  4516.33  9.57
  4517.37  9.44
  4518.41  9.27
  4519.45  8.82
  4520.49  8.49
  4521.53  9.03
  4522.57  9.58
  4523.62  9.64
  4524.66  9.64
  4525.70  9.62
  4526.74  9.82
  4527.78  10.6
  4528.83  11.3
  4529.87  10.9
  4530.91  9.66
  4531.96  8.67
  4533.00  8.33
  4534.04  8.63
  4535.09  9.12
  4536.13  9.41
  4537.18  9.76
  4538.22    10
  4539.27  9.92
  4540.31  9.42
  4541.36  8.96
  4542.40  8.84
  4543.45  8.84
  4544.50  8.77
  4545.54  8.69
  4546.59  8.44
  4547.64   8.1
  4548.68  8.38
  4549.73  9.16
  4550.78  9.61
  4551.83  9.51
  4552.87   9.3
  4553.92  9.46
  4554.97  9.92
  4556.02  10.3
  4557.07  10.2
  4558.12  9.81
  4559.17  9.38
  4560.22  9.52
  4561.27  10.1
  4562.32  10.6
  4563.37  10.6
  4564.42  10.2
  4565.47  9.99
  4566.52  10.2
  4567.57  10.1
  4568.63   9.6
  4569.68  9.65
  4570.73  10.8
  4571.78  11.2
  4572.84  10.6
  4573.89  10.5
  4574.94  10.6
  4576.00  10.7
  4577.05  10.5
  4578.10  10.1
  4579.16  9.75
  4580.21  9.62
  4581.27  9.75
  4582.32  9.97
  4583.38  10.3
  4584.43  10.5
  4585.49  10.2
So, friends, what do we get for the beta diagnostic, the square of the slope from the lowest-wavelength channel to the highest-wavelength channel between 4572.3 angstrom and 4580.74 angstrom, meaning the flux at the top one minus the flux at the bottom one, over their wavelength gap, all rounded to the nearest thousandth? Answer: 0.018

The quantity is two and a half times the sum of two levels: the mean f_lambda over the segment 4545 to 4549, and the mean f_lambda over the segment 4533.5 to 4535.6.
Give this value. 43.2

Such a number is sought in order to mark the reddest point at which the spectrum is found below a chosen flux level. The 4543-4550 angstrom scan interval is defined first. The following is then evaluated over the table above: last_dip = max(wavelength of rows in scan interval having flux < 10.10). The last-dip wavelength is 4549.73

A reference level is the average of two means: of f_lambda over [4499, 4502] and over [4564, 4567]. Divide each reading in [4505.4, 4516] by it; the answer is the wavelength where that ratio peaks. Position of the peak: 4508.02 angstrom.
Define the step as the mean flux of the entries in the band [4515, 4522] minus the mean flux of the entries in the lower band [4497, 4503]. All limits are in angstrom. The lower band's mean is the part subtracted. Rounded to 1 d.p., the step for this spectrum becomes -0.4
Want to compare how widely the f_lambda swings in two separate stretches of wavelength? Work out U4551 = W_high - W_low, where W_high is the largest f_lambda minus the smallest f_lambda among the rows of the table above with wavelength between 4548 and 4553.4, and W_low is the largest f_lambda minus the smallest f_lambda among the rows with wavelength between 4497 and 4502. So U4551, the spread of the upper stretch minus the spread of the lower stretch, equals 0.6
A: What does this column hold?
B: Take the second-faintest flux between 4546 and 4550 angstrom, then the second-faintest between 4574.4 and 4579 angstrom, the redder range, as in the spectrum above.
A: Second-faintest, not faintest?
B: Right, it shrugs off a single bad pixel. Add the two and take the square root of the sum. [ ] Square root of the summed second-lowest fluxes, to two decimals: 4.35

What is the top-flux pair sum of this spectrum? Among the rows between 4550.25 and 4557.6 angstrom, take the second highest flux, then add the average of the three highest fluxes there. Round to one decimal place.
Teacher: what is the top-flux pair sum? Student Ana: 20.3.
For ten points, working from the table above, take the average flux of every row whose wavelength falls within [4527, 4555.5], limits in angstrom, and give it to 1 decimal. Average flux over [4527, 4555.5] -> 9.3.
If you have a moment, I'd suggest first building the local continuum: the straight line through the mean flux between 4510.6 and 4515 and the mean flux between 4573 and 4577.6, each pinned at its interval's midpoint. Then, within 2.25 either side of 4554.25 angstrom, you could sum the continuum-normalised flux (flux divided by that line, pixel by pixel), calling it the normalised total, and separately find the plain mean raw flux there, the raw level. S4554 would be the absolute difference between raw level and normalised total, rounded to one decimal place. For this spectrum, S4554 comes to 5.8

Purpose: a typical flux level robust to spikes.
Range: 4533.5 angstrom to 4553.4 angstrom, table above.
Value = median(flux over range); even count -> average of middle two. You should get 9.1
